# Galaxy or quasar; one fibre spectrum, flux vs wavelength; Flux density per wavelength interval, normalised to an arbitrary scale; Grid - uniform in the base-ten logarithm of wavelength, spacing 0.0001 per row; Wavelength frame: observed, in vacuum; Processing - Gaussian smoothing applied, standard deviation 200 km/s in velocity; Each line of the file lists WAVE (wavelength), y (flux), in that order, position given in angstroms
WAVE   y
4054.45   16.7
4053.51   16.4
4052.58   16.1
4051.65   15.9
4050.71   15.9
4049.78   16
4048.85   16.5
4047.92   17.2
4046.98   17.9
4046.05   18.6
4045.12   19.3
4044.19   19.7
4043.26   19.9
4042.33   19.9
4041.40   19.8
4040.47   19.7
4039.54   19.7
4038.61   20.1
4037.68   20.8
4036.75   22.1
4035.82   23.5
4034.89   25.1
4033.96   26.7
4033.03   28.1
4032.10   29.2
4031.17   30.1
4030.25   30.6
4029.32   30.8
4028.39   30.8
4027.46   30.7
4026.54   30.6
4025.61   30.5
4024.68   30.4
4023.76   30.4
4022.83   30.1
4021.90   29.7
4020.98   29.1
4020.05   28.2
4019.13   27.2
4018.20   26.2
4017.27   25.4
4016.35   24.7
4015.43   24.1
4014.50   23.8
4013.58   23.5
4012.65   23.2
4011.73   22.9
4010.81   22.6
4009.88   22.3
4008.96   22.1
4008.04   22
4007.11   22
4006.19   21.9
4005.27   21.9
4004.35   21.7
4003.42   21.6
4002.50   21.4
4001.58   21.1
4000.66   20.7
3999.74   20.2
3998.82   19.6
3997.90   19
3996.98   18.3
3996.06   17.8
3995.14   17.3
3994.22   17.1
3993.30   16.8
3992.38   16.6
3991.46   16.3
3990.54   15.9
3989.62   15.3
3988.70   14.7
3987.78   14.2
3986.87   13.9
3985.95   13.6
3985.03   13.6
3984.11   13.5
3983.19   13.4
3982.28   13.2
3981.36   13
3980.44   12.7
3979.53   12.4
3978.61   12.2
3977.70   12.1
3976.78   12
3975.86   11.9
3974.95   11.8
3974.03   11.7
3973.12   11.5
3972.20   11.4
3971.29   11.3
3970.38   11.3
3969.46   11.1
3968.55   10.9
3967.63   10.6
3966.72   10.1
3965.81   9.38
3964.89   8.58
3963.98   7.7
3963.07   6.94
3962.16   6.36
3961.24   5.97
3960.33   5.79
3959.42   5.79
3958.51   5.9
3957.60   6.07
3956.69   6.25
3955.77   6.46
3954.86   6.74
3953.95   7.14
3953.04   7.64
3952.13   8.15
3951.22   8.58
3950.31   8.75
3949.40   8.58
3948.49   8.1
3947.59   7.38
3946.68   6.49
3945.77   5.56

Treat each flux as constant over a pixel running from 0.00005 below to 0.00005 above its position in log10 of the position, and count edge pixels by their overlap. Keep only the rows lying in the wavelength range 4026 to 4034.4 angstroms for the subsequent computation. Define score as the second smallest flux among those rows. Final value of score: 28.1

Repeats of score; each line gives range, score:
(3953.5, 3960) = 5.9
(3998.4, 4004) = 20.2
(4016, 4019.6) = 25.4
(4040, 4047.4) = 18.6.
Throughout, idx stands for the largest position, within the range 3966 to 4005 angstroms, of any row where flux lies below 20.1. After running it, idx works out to 3998.82 angstroms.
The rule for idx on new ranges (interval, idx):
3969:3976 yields 3975.86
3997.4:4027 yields 3998.82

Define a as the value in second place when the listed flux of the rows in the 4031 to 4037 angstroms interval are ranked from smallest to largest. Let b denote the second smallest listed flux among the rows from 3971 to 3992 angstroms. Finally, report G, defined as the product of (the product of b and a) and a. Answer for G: 6296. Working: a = 23.5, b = 11.4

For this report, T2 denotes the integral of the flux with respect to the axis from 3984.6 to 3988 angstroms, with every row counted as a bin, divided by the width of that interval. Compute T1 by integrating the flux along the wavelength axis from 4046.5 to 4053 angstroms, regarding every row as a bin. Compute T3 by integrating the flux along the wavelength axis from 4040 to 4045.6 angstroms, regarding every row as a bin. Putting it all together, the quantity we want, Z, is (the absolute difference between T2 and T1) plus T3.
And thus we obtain 204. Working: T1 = 107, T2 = 14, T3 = 111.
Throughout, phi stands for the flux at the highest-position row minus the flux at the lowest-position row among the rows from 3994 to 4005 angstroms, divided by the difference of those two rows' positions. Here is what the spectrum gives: 0.5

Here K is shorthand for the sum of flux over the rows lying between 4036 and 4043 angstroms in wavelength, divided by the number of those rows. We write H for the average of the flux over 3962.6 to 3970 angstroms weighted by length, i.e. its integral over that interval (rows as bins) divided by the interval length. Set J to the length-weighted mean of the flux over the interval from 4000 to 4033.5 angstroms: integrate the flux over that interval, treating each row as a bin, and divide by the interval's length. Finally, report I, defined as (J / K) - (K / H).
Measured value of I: -0.9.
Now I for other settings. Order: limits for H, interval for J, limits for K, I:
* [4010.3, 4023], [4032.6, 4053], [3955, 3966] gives 2.7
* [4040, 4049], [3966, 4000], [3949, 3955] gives 1.3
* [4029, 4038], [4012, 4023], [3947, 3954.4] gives 2.9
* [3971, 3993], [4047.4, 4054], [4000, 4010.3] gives -0.9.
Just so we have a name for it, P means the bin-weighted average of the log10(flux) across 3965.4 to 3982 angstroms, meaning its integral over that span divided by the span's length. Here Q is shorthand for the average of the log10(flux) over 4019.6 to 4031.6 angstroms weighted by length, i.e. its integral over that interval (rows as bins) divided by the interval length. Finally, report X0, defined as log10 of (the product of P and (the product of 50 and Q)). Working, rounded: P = 1.1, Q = 1.48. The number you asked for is 1.89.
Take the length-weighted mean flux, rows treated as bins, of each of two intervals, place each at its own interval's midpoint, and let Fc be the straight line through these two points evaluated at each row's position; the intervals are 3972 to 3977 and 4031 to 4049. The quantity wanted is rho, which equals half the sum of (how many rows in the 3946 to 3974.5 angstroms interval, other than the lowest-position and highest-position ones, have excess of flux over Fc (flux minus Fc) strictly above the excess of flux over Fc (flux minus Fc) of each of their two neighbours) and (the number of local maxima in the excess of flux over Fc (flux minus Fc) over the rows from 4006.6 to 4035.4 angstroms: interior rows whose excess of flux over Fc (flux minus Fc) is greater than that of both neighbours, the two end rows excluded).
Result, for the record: 1.5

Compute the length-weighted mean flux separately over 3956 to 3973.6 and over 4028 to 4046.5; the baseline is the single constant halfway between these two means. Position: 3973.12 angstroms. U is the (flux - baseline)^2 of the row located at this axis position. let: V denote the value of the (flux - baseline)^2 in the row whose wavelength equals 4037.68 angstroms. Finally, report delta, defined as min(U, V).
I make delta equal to 21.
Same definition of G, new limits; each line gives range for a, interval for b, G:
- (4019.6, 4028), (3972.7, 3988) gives 9908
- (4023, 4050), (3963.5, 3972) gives 2336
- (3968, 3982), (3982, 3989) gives 1651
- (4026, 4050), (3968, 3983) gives 3022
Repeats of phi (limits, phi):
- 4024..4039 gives -0.7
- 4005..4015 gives 0.2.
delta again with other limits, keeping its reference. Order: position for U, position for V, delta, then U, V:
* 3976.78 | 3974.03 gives 17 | 17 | 20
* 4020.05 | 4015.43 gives 64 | 146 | 64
